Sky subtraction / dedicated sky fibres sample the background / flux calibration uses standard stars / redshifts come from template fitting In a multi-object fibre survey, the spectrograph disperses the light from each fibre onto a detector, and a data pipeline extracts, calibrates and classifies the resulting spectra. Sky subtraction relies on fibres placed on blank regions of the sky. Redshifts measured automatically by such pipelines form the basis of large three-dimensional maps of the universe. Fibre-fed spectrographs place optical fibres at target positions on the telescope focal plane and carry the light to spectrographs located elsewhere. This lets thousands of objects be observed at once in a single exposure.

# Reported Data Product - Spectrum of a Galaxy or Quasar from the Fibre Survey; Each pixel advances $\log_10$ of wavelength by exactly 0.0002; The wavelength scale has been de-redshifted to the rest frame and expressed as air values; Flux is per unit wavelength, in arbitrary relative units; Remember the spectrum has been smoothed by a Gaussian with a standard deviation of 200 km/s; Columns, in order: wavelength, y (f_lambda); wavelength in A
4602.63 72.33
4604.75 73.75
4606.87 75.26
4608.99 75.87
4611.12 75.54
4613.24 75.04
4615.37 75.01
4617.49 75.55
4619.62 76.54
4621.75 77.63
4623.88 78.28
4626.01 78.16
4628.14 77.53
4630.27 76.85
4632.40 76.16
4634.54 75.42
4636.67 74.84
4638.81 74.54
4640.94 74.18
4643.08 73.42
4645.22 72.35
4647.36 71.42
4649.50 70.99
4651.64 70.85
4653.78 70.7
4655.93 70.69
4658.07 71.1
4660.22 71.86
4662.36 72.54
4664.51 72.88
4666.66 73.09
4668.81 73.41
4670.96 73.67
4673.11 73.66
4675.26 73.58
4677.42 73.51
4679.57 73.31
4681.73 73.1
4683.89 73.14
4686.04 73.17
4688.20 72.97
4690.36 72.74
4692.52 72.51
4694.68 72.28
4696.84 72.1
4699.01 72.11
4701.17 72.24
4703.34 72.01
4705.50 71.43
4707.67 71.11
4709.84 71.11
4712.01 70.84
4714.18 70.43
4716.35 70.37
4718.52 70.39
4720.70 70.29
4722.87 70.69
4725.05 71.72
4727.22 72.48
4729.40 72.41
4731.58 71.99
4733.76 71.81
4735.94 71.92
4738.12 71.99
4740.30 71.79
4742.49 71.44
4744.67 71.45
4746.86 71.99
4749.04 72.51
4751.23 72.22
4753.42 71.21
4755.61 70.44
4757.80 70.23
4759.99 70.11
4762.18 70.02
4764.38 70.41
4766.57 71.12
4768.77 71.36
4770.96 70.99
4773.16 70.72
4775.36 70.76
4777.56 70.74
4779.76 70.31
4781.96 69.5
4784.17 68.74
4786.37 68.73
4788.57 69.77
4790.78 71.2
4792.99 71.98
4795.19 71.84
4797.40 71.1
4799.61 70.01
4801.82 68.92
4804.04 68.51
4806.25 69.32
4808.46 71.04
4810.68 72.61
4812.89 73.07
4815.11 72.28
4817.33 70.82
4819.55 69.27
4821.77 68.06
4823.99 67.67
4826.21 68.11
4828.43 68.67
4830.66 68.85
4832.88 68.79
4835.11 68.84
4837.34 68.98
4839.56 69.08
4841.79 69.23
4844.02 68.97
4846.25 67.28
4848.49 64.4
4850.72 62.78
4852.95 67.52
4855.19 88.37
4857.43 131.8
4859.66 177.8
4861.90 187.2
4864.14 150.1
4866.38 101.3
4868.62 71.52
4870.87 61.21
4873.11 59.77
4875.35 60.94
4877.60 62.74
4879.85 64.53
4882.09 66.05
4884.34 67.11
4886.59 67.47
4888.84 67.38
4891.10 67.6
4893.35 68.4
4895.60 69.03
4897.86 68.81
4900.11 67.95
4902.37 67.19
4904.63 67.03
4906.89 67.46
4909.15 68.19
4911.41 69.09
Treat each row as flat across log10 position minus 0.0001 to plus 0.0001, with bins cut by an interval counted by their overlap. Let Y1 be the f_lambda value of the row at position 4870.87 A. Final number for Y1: 61.21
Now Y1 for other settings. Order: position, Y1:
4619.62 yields 76.54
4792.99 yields 71.98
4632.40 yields 76.16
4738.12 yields 71.99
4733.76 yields 71.81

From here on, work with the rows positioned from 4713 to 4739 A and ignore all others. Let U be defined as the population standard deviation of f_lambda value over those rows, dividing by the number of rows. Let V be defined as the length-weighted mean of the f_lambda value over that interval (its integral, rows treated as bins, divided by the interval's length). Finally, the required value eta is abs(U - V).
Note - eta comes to 70.5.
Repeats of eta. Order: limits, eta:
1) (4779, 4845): 68.4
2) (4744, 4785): 69.9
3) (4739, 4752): 71.5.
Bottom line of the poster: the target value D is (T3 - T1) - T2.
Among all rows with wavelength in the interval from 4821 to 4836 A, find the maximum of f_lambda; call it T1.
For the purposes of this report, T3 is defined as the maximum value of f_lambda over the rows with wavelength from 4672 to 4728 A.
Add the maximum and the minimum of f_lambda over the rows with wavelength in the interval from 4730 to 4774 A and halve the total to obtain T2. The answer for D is -66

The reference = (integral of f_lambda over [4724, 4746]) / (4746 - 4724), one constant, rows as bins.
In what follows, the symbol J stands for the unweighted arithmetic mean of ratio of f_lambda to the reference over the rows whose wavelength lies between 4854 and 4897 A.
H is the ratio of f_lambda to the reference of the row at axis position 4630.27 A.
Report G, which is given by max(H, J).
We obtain 1.24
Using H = 1.07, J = 1.24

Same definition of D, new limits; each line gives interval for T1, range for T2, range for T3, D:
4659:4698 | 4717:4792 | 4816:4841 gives -73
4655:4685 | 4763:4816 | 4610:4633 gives -66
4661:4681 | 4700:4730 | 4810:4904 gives 42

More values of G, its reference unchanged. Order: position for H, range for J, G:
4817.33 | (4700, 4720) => 0.99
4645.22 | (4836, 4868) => 1.37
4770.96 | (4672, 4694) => 1.02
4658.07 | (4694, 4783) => 0.99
